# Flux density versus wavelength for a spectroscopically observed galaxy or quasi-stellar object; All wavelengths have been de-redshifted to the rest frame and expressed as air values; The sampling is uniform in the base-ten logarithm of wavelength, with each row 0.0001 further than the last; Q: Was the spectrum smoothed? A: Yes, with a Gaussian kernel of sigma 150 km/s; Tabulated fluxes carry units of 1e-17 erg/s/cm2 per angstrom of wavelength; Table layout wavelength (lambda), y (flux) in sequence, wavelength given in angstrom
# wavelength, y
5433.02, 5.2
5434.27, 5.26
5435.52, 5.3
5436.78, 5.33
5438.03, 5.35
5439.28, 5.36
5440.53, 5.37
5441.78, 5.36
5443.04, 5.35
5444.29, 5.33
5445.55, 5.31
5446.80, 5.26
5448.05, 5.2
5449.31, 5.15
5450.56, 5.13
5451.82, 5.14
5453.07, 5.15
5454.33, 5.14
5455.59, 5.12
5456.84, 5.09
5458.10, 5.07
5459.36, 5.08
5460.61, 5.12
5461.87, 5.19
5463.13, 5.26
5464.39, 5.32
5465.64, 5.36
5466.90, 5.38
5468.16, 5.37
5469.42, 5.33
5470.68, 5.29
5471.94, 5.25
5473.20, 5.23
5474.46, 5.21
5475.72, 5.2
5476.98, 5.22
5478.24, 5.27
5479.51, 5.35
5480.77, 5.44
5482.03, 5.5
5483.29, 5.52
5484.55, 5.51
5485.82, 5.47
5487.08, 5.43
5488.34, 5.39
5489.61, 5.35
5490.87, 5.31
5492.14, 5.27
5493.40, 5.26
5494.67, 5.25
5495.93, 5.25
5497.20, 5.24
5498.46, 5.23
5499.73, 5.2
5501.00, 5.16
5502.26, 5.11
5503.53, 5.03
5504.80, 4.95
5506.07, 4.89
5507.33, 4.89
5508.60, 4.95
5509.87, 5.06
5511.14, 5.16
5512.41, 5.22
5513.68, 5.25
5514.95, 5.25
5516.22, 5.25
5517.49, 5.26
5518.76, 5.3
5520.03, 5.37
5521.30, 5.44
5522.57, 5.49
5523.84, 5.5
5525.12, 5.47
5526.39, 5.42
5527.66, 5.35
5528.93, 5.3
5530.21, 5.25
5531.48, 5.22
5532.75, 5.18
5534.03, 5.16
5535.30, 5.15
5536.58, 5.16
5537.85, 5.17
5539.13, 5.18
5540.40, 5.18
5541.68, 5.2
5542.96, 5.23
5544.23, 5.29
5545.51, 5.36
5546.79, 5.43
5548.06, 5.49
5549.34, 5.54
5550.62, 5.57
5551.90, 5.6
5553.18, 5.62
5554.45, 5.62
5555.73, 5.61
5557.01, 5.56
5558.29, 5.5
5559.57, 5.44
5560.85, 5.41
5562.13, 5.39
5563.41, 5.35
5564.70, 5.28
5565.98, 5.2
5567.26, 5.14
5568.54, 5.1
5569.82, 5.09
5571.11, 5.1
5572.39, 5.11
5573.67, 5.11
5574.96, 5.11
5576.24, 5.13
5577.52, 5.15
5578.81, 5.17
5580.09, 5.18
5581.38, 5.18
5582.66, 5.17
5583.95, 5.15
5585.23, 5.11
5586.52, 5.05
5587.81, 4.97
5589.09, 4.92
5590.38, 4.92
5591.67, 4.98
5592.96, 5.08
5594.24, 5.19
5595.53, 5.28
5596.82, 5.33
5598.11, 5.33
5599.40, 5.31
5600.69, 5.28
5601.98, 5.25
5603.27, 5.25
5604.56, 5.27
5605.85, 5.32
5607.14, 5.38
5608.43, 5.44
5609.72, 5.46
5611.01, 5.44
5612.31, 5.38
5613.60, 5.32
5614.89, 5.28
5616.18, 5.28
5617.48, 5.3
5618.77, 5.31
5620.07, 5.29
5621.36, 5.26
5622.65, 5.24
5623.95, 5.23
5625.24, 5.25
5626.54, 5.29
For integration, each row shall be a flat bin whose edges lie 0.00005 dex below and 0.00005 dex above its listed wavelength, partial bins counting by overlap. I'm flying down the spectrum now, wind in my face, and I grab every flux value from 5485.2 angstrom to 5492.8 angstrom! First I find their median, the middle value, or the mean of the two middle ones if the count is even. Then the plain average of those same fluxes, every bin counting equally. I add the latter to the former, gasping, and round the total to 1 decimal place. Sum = 10.7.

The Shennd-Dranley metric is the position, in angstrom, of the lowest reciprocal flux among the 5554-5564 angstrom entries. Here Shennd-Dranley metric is 5554.45 angstrom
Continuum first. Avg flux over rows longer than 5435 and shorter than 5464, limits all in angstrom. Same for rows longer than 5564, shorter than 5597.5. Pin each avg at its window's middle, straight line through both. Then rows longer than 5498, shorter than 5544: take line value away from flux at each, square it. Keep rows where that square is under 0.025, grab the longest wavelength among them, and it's 5542.96 angstrom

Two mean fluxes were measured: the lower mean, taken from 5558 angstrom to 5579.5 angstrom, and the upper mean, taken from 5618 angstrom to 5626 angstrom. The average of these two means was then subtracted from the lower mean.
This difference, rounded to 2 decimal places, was -0.02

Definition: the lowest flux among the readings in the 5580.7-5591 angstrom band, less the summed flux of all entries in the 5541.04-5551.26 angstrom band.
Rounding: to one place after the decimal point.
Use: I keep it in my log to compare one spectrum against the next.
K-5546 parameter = -38.2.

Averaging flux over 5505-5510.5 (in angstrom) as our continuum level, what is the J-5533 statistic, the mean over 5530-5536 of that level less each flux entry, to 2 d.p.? -0.24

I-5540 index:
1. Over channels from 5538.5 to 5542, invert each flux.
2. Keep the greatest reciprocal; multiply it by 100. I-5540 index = 19.3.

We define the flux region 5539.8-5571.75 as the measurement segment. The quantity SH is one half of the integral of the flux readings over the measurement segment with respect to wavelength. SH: 86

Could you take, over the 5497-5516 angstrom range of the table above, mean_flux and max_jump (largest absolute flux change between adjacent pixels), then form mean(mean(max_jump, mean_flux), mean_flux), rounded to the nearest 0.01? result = 3.86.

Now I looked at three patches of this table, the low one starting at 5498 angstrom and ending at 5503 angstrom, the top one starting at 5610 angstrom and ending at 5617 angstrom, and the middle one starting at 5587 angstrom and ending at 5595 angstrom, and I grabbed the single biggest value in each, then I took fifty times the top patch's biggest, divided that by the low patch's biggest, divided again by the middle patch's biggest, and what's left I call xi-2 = 10.0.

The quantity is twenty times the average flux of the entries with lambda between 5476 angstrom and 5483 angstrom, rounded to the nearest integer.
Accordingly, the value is 107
